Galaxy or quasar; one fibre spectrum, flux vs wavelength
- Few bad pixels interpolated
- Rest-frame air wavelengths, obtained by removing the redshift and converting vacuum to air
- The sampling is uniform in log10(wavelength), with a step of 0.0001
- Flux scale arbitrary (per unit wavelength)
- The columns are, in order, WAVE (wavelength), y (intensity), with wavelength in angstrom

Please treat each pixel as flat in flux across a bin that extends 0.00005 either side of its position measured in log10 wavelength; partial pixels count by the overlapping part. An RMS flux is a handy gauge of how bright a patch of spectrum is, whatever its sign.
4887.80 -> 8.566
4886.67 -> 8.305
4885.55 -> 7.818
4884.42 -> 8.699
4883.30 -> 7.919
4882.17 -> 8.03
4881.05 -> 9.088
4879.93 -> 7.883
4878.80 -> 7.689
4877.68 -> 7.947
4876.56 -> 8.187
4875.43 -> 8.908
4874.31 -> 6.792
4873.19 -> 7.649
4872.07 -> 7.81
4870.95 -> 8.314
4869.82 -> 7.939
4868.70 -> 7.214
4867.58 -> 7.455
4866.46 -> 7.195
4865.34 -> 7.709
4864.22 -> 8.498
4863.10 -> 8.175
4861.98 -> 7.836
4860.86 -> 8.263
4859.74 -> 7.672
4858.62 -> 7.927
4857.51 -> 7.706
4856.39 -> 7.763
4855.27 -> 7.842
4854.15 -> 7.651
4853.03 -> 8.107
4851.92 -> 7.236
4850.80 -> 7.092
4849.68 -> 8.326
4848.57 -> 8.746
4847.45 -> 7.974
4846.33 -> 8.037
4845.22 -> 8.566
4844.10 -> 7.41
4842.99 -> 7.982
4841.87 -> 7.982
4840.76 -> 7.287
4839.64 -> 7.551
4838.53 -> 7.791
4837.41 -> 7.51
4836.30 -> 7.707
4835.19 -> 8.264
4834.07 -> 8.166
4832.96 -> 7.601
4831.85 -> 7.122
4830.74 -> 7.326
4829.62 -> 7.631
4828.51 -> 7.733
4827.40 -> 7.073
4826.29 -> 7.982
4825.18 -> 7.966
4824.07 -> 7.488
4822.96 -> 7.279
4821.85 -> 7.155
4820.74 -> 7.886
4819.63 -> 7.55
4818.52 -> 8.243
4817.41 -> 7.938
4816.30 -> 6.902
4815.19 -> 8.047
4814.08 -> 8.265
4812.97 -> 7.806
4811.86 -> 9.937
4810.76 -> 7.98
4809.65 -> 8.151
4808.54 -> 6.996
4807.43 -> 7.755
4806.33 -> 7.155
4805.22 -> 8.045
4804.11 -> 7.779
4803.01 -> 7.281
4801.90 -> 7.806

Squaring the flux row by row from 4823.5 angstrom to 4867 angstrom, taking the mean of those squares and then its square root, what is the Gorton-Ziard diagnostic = 7.80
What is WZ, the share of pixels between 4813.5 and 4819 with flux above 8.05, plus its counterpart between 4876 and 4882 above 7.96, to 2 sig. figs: 0.80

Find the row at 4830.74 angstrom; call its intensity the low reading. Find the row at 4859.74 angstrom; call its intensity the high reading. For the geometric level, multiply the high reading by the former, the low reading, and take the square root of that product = 7.5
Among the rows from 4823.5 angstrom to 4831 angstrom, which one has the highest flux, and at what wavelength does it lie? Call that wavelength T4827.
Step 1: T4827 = 4826.29 angstrom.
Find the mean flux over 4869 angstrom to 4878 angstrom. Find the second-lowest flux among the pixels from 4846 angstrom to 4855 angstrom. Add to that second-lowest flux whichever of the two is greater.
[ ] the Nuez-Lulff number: 15.2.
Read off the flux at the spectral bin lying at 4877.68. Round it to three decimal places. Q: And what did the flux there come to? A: 7.947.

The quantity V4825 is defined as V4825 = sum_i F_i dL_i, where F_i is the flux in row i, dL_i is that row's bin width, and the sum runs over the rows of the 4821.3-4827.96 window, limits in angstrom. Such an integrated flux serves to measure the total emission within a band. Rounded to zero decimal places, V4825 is 50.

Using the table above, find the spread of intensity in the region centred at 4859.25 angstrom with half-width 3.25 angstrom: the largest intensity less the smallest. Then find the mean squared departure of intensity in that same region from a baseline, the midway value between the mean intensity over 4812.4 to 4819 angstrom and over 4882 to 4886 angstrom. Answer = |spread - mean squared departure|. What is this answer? 0.5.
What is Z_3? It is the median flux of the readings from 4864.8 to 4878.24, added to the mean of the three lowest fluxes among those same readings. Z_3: 14.8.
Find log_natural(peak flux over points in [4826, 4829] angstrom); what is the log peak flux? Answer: 2.08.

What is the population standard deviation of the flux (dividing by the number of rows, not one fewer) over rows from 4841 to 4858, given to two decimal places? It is 0.44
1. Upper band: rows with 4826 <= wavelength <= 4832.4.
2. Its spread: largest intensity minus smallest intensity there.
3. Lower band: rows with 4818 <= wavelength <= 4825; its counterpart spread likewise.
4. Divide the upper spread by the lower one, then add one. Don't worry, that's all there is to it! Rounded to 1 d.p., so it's 1.8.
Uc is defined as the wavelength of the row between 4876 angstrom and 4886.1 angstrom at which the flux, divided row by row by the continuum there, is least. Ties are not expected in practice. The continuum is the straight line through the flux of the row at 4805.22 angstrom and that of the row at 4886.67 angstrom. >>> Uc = 4878.80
